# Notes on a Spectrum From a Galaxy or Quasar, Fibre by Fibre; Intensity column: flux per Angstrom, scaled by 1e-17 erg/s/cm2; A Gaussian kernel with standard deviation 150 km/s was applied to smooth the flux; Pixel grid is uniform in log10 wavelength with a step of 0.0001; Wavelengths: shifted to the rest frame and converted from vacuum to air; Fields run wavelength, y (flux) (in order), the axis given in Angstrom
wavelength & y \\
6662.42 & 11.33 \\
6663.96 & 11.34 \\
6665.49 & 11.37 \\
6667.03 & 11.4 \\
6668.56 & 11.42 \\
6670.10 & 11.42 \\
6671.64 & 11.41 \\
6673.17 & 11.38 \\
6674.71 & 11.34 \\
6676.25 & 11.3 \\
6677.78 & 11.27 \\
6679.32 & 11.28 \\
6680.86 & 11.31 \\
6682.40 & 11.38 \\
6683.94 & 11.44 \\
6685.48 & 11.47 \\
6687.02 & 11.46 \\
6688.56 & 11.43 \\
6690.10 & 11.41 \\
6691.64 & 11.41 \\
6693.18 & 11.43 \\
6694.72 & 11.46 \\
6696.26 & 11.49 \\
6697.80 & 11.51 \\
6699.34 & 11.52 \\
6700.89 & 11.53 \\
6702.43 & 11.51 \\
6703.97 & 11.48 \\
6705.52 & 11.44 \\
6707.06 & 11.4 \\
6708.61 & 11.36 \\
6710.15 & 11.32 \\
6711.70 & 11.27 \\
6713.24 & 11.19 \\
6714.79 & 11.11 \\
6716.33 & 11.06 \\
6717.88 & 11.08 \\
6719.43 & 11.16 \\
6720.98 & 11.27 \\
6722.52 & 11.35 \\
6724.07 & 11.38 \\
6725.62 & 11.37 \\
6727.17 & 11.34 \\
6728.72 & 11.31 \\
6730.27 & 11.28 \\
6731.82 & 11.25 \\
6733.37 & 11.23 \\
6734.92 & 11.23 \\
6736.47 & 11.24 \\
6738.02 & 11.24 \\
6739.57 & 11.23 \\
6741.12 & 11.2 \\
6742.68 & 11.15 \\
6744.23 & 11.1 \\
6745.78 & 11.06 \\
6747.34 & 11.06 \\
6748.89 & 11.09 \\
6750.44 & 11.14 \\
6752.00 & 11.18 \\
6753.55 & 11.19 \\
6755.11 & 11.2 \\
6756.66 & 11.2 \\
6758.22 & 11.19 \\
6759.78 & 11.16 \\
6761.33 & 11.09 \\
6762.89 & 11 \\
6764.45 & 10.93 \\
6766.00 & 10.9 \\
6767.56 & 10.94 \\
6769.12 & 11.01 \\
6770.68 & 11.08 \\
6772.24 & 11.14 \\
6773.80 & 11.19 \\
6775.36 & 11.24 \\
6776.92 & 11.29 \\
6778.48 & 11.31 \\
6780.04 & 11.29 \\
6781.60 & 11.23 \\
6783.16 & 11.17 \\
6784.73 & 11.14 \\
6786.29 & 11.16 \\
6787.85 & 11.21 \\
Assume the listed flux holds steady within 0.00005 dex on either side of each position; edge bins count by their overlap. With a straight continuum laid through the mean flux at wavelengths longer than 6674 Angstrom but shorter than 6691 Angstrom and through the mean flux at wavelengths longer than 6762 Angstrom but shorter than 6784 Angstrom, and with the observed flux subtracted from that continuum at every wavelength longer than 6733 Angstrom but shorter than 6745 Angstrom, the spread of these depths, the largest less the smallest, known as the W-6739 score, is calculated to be 0.12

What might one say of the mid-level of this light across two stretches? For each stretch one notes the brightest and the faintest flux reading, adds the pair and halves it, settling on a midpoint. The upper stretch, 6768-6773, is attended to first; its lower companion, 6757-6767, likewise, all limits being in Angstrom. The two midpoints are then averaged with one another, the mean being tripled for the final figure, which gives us 33.2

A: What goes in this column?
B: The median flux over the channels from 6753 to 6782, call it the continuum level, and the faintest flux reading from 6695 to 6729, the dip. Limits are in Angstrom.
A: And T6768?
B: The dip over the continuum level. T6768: 0.99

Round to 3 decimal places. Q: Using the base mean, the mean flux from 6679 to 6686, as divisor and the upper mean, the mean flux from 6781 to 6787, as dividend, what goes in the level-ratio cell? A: 0.982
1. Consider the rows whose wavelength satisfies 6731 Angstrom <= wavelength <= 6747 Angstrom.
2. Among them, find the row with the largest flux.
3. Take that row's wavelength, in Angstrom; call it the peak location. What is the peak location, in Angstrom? 6731.82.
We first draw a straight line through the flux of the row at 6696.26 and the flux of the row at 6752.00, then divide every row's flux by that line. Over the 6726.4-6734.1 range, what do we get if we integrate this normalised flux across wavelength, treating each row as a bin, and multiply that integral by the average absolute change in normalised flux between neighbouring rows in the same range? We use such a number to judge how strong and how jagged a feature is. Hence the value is 0.013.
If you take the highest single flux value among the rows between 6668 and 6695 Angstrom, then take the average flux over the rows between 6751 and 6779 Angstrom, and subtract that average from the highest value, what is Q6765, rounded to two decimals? 0.35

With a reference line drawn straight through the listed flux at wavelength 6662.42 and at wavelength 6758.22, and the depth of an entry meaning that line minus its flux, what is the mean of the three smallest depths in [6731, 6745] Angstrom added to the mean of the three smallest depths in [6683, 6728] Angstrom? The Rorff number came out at -0.27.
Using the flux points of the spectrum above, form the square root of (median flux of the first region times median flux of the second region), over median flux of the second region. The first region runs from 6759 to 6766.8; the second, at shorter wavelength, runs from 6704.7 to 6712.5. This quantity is 0.984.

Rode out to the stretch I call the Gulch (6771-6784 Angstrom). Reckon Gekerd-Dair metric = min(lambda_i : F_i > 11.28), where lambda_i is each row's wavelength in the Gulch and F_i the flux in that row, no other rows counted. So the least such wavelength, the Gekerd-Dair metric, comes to 6776.92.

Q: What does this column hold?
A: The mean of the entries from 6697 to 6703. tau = 11.52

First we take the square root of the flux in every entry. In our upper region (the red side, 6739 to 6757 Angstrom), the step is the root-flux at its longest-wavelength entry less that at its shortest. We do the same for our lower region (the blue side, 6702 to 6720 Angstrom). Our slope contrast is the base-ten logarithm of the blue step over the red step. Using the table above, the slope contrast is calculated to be 1.1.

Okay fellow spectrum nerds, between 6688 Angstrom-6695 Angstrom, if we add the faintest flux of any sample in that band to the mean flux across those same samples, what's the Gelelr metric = 22.8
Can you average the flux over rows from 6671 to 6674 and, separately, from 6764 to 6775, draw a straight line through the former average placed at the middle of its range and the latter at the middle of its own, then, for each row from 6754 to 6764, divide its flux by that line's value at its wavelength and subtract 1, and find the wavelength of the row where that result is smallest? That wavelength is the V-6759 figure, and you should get 6762.89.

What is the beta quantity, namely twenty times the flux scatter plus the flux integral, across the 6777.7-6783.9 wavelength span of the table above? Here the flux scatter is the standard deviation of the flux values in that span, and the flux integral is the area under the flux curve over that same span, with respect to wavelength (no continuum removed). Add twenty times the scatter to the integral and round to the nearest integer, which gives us 71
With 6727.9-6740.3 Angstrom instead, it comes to 140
